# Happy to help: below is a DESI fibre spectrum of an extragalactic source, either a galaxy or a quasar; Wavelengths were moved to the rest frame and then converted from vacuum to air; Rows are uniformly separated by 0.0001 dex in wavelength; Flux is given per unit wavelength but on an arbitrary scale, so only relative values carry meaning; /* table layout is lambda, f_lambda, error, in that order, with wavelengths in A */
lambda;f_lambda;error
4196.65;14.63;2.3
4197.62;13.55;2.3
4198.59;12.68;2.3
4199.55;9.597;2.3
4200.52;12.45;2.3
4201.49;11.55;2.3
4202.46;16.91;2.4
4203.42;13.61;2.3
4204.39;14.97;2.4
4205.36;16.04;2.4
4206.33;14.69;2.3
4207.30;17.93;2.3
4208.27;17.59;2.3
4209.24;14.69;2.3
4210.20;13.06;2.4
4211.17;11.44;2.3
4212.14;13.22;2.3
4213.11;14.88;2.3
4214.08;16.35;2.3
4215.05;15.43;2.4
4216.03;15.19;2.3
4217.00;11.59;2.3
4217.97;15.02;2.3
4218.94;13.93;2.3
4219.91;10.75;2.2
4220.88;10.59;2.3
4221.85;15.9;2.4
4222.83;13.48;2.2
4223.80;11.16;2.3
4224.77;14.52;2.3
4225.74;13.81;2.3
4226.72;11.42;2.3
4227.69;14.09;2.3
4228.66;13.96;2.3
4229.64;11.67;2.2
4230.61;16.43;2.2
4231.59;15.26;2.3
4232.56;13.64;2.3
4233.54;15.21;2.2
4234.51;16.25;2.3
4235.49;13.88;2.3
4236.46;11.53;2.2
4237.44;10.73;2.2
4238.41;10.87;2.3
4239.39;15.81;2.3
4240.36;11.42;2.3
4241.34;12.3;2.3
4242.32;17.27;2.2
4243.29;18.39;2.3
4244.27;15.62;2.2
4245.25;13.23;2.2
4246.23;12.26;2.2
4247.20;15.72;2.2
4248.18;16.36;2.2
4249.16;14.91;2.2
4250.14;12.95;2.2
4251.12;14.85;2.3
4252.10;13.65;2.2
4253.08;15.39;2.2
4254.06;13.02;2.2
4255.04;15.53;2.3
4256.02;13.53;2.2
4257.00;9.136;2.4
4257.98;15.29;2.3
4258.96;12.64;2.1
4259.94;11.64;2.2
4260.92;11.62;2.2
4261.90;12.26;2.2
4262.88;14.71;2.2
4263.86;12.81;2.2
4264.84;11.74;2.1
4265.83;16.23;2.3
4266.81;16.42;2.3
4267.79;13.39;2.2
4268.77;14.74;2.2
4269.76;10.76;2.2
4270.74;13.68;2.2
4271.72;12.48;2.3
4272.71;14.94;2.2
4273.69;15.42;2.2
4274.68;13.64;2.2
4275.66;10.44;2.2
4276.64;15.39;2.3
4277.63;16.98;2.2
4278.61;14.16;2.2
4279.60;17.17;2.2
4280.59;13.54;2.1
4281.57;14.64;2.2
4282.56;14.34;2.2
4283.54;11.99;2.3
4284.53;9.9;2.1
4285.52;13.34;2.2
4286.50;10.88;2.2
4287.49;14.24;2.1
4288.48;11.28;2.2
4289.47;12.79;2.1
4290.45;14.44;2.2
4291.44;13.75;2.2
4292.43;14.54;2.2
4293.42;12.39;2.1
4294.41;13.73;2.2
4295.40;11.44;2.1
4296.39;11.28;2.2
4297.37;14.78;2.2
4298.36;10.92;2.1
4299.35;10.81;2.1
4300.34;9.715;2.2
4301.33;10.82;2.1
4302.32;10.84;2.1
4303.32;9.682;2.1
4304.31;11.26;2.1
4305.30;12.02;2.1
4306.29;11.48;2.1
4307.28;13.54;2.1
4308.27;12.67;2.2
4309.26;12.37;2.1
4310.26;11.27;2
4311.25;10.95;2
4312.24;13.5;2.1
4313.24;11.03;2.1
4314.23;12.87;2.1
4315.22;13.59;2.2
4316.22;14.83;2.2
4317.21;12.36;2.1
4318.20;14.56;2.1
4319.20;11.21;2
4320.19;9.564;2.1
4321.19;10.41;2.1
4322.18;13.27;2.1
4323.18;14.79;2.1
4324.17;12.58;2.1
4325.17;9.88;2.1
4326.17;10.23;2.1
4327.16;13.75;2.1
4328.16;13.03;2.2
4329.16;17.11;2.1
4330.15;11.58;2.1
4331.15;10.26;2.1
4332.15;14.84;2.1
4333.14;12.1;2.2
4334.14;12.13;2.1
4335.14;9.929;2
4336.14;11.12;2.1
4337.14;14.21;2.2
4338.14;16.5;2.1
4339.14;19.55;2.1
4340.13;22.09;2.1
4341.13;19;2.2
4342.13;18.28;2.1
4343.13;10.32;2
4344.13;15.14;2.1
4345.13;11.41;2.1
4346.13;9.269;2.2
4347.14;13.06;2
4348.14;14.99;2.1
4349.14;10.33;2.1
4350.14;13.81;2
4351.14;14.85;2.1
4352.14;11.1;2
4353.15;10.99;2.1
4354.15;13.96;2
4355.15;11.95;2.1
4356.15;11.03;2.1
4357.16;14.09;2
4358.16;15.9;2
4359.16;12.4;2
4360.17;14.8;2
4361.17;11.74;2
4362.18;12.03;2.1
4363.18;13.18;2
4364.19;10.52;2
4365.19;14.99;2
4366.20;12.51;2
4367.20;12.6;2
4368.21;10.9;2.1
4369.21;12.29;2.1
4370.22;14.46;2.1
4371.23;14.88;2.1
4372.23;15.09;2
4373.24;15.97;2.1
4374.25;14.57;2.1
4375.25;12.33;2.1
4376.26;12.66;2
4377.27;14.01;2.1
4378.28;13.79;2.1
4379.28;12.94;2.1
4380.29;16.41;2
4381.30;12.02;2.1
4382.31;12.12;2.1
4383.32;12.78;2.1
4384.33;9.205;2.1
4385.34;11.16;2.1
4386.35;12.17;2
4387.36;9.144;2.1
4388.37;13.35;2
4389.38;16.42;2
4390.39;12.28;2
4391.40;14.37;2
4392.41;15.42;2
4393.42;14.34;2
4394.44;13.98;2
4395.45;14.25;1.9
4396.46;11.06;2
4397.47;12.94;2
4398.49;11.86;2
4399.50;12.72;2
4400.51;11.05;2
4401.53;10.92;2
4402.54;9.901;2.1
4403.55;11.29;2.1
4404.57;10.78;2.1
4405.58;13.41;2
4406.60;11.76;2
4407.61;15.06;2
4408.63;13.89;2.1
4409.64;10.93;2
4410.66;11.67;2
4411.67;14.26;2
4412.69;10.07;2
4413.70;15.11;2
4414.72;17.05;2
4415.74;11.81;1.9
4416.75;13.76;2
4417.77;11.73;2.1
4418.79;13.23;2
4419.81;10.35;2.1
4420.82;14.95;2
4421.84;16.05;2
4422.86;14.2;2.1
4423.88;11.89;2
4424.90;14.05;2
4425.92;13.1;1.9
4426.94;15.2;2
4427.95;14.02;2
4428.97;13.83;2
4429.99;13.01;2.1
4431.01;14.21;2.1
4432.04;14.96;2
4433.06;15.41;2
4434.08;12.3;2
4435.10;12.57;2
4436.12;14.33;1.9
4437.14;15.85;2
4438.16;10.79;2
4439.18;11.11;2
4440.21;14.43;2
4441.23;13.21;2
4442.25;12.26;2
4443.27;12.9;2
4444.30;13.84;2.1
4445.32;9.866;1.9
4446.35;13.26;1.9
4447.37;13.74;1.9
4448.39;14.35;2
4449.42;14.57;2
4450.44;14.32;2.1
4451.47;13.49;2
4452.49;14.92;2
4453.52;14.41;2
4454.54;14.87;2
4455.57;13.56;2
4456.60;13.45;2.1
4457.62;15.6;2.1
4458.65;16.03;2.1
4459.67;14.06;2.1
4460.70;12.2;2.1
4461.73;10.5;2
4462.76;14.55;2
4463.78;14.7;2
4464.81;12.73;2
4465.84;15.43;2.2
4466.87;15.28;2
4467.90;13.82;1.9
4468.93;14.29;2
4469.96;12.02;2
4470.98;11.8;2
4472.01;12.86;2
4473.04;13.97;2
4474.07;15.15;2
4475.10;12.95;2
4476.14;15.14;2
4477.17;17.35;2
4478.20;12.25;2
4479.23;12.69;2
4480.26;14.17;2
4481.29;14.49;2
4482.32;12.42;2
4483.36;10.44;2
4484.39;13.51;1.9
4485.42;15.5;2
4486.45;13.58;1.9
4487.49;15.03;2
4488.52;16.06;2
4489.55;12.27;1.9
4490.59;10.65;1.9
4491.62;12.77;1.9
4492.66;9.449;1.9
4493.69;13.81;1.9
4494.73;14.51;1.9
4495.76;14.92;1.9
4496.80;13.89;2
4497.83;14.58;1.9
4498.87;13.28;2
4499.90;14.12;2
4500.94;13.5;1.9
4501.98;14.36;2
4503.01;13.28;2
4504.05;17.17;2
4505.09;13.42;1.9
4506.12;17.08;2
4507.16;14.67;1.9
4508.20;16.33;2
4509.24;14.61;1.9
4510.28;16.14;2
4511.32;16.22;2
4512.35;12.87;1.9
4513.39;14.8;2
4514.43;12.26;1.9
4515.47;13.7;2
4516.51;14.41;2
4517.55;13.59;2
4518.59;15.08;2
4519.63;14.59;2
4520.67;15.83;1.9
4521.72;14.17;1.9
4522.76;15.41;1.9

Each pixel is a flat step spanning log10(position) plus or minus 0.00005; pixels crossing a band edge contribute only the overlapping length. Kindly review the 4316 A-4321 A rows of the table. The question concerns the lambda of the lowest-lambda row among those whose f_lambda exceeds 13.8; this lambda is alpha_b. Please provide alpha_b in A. 4316.22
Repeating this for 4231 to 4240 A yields 4231.59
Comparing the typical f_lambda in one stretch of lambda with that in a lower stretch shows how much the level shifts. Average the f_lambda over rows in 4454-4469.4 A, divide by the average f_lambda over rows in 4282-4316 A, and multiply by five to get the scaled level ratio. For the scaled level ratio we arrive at 5.8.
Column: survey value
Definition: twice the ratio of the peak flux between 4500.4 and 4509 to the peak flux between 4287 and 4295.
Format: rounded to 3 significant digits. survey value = 2.36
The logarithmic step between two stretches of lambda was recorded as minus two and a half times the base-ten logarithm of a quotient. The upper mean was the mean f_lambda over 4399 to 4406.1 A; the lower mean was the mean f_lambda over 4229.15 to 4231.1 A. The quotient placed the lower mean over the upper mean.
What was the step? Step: -0.22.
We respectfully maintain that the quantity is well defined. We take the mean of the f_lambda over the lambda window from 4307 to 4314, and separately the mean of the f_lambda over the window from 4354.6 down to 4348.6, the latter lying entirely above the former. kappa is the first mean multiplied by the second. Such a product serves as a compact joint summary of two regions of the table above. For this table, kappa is 152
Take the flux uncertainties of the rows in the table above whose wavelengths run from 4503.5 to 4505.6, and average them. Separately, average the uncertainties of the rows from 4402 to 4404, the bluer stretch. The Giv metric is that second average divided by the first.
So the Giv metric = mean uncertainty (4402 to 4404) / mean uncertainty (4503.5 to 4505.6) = 1.08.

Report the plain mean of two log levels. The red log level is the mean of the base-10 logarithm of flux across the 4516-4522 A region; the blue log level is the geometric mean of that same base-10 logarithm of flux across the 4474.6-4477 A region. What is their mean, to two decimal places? 1.15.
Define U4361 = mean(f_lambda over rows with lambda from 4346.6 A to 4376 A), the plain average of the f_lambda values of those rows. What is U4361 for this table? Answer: 13.1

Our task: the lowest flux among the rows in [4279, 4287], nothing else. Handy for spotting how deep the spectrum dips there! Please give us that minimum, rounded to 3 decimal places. 9.900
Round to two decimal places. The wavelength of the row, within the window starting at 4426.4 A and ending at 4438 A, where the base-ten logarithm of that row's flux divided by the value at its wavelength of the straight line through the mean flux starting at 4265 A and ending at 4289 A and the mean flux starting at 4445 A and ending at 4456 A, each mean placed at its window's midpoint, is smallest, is 4434.08 A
